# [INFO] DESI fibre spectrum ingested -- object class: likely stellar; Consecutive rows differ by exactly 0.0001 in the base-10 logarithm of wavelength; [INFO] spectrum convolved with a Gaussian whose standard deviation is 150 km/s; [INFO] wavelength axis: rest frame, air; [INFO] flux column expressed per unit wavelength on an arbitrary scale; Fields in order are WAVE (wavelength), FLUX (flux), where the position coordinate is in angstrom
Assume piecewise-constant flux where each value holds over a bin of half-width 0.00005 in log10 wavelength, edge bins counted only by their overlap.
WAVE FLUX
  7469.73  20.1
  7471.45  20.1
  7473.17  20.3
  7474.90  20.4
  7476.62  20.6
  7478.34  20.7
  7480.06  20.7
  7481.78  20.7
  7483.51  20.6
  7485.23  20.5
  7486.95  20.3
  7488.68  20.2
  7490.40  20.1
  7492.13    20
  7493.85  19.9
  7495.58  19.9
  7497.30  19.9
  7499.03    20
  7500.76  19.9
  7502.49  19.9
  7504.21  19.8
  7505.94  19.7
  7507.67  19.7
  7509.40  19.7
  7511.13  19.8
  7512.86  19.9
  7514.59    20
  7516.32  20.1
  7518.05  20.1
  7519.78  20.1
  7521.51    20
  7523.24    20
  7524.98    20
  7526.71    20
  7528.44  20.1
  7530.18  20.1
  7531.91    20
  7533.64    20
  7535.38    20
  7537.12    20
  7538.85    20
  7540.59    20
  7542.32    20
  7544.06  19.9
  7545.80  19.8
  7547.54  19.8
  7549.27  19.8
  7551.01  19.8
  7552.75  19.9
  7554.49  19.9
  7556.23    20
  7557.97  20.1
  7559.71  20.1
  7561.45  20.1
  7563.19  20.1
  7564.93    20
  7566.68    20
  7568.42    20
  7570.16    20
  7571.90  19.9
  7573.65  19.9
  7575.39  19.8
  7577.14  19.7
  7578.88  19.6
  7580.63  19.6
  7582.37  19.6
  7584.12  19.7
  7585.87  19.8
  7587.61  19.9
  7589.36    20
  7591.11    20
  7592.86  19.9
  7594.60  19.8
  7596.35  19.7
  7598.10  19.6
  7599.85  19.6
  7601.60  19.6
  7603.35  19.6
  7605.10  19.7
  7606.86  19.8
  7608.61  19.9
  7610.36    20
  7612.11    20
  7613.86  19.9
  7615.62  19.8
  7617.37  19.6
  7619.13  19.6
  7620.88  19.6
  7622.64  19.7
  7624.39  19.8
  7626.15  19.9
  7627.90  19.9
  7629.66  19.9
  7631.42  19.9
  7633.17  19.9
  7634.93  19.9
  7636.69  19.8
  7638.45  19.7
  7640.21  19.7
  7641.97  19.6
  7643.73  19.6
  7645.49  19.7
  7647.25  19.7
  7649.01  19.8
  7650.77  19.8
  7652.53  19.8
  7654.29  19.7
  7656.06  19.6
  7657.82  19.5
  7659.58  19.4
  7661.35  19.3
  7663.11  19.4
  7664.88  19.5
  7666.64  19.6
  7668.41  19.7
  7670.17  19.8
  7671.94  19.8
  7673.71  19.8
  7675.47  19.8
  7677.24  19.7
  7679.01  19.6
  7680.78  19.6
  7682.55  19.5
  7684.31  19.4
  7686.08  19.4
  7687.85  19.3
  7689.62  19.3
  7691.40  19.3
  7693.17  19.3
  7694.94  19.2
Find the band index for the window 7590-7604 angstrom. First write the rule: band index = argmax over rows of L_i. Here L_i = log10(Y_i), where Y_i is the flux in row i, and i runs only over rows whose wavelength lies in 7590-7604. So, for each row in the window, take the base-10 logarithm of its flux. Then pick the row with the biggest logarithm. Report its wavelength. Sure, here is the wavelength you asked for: 7591.11 angstrom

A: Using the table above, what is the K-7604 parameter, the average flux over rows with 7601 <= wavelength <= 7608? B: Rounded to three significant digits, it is 19.7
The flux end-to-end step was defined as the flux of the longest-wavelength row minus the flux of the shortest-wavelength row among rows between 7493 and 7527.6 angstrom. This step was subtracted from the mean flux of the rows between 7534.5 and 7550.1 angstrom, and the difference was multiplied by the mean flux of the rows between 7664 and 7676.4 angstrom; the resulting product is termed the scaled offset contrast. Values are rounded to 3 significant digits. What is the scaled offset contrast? 391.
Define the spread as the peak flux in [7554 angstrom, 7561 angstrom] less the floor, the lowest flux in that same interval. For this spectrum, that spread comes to 0.20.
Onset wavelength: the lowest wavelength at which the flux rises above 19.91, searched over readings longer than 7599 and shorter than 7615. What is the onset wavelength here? 7610.36 angstrom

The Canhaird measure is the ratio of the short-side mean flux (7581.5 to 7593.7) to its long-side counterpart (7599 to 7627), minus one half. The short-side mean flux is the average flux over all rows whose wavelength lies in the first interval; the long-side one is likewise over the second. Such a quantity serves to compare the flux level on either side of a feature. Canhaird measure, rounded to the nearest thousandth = 0.504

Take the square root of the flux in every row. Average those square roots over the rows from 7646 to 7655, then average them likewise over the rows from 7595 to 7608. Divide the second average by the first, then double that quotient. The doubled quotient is 1.99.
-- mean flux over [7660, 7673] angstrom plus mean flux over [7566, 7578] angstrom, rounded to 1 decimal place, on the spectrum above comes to 39.5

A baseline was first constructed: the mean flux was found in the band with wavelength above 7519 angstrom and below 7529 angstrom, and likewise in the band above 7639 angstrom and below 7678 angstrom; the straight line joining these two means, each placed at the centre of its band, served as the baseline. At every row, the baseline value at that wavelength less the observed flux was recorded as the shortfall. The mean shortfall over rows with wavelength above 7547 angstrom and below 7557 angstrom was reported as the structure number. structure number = 0.088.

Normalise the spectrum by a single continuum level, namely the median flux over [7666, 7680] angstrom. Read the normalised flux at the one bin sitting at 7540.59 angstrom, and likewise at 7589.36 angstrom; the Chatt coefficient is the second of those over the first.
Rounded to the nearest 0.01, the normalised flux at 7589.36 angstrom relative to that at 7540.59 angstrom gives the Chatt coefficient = 1.00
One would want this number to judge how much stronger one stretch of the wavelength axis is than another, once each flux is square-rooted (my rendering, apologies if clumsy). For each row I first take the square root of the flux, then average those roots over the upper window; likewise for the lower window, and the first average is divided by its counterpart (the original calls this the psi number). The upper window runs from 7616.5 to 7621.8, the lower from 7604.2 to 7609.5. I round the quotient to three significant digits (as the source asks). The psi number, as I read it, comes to 0.995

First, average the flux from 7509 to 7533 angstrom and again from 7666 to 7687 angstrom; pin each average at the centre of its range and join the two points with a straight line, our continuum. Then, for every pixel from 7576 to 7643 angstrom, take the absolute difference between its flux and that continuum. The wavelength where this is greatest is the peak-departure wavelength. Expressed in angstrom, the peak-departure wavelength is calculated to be 7578.88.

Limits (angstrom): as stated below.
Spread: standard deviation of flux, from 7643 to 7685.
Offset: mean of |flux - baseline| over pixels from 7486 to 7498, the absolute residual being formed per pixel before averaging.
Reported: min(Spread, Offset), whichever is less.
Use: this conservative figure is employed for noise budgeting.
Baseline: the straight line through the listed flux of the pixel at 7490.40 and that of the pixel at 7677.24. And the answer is 0.14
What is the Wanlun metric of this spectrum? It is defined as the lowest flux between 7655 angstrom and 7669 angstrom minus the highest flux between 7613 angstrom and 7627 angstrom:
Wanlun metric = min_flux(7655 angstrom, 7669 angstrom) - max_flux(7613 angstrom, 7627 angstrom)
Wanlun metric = -0.60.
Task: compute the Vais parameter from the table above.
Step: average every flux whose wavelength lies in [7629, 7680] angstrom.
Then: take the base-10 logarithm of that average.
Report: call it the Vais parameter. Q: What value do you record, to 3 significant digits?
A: 1.29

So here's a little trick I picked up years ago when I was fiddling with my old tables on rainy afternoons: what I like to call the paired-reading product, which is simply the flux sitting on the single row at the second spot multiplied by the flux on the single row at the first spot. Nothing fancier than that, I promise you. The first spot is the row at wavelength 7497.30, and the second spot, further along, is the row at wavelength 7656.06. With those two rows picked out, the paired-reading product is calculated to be 390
